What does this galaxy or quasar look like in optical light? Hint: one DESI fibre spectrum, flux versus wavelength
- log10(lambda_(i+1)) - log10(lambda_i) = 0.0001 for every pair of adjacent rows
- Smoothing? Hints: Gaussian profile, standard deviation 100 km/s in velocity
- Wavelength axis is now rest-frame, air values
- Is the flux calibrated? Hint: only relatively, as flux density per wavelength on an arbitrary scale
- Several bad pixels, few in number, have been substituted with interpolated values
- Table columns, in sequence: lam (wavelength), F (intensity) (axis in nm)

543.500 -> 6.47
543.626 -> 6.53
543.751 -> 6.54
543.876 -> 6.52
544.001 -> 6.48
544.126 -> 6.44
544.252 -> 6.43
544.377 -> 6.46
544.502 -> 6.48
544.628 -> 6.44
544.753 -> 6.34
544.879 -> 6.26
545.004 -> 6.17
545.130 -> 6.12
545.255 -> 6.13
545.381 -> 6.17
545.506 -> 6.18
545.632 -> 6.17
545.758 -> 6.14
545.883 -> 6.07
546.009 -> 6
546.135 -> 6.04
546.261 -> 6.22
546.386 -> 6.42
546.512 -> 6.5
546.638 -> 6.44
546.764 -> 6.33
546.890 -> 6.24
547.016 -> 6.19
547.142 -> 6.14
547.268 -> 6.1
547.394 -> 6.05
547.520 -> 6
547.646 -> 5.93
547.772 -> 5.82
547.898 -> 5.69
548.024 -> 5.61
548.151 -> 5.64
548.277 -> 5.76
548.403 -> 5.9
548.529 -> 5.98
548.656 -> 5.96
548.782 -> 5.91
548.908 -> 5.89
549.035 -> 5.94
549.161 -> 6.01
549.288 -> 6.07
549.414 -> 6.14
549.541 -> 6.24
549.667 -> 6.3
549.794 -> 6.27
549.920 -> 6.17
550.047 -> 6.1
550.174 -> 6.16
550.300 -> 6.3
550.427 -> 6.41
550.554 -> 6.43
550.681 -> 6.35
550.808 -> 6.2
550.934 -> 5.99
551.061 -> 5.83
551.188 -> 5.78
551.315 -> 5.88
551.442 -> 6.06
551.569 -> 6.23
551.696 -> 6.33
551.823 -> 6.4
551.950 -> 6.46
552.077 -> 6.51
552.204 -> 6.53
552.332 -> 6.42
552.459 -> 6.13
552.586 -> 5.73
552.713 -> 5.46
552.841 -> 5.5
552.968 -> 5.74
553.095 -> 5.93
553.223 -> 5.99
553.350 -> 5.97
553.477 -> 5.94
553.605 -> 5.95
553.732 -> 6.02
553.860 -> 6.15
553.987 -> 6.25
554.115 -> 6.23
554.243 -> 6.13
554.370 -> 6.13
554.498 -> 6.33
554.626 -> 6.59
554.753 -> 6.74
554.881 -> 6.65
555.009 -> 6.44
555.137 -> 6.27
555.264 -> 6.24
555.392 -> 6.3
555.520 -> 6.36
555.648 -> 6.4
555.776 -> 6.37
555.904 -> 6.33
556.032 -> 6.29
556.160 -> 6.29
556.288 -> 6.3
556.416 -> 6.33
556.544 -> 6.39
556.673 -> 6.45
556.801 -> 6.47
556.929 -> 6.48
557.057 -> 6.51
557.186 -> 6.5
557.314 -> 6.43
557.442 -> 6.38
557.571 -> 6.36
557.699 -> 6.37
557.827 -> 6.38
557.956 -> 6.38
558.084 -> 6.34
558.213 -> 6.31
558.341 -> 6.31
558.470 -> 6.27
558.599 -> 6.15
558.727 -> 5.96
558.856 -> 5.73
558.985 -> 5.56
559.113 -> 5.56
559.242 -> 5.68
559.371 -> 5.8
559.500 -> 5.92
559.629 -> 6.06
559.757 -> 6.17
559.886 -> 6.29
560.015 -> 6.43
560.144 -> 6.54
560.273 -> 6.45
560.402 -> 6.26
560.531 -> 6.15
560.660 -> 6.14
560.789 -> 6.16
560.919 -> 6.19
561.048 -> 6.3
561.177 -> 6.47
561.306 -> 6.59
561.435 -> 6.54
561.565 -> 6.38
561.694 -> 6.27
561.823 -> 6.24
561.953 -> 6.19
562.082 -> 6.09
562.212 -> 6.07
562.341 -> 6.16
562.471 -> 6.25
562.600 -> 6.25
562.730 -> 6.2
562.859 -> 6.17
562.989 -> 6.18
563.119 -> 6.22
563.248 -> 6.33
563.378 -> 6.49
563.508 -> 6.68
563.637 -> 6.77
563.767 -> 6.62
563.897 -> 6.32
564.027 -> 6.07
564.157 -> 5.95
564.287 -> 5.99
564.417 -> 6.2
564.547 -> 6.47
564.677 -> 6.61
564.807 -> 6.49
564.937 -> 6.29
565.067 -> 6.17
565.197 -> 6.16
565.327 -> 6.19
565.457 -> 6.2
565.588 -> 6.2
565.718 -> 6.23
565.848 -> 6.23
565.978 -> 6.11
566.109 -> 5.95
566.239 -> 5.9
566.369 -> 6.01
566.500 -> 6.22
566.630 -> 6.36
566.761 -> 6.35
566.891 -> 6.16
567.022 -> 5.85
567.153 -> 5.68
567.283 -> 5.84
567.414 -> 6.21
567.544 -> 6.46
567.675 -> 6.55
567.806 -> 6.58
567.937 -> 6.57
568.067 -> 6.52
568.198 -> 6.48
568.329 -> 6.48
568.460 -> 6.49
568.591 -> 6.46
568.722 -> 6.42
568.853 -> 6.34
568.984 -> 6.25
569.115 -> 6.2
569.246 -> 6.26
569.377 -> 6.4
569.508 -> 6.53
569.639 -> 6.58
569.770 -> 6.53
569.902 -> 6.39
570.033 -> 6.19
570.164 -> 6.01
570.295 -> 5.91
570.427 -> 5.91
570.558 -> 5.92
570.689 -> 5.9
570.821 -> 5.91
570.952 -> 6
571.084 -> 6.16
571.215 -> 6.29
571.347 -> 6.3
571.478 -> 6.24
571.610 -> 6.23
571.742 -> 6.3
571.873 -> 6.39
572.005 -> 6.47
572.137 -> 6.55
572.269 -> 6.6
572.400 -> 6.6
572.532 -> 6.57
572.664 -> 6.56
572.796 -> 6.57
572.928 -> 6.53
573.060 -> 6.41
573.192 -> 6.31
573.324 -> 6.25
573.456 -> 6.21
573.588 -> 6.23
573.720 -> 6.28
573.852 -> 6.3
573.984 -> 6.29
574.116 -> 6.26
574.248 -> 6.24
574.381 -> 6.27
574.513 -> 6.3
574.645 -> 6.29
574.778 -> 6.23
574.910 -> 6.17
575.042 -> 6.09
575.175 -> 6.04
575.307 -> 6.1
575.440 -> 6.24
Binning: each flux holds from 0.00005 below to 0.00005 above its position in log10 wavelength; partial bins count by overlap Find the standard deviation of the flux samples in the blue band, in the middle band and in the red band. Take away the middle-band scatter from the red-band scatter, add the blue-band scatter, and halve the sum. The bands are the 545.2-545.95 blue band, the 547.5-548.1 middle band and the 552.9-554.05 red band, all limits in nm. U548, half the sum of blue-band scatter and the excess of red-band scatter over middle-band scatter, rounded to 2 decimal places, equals 0.01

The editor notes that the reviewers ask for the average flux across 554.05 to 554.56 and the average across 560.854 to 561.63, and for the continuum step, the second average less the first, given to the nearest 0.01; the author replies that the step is 0.21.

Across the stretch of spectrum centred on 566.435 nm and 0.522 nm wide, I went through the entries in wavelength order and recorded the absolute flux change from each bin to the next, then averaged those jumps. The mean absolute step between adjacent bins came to 0.15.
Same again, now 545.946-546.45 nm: 0.14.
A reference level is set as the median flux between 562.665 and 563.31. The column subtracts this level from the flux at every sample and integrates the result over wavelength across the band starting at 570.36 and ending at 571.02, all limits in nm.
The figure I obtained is -0.18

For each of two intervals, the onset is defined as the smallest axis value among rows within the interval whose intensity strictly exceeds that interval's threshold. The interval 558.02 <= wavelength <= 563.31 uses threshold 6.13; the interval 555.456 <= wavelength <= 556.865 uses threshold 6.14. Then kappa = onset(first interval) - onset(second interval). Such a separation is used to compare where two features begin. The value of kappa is 2.56 nm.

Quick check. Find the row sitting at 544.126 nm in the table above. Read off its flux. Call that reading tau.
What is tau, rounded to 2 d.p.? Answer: 6.44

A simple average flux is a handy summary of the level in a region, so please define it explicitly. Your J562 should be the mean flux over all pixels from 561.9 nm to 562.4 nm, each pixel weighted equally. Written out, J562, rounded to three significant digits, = 6.13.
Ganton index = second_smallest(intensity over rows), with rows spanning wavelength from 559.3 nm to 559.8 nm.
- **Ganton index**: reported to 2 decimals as 5.92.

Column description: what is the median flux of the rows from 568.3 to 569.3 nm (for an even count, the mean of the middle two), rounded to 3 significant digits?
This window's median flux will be 6.38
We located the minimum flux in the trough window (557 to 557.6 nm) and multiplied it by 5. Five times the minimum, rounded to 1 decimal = 31.8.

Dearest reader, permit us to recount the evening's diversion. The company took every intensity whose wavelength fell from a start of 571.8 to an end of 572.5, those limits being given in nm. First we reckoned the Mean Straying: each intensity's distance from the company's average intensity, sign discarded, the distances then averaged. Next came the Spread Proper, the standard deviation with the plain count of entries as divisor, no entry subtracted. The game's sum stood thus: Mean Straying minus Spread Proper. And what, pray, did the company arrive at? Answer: -0.008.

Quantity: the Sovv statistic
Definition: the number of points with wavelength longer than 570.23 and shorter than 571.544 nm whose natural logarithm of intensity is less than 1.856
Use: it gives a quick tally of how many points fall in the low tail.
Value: 10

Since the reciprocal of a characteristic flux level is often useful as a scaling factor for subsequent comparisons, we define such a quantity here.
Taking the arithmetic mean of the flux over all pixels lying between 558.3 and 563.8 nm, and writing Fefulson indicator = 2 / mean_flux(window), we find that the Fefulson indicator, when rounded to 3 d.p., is 0.322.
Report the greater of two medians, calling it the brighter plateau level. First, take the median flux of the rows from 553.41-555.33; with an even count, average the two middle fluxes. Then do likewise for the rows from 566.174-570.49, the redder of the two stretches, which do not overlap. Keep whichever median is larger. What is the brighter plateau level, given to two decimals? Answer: 6.35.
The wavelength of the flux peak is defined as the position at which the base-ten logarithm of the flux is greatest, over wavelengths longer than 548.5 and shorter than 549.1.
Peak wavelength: 548.529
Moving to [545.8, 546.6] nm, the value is 546.512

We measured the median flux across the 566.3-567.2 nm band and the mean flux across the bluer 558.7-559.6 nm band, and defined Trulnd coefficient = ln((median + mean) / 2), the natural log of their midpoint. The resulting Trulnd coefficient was 1.784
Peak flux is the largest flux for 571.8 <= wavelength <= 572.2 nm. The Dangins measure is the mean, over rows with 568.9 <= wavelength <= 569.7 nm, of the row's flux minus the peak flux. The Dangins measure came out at -0.18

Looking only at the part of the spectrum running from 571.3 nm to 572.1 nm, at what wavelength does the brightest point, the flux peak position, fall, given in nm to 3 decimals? 572.005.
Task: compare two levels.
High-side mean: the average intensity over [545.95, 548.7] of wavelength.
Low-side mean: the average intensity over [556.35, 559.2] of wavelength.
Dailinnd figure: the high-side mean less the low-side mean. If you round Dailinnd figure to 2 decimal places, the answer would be -0.21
